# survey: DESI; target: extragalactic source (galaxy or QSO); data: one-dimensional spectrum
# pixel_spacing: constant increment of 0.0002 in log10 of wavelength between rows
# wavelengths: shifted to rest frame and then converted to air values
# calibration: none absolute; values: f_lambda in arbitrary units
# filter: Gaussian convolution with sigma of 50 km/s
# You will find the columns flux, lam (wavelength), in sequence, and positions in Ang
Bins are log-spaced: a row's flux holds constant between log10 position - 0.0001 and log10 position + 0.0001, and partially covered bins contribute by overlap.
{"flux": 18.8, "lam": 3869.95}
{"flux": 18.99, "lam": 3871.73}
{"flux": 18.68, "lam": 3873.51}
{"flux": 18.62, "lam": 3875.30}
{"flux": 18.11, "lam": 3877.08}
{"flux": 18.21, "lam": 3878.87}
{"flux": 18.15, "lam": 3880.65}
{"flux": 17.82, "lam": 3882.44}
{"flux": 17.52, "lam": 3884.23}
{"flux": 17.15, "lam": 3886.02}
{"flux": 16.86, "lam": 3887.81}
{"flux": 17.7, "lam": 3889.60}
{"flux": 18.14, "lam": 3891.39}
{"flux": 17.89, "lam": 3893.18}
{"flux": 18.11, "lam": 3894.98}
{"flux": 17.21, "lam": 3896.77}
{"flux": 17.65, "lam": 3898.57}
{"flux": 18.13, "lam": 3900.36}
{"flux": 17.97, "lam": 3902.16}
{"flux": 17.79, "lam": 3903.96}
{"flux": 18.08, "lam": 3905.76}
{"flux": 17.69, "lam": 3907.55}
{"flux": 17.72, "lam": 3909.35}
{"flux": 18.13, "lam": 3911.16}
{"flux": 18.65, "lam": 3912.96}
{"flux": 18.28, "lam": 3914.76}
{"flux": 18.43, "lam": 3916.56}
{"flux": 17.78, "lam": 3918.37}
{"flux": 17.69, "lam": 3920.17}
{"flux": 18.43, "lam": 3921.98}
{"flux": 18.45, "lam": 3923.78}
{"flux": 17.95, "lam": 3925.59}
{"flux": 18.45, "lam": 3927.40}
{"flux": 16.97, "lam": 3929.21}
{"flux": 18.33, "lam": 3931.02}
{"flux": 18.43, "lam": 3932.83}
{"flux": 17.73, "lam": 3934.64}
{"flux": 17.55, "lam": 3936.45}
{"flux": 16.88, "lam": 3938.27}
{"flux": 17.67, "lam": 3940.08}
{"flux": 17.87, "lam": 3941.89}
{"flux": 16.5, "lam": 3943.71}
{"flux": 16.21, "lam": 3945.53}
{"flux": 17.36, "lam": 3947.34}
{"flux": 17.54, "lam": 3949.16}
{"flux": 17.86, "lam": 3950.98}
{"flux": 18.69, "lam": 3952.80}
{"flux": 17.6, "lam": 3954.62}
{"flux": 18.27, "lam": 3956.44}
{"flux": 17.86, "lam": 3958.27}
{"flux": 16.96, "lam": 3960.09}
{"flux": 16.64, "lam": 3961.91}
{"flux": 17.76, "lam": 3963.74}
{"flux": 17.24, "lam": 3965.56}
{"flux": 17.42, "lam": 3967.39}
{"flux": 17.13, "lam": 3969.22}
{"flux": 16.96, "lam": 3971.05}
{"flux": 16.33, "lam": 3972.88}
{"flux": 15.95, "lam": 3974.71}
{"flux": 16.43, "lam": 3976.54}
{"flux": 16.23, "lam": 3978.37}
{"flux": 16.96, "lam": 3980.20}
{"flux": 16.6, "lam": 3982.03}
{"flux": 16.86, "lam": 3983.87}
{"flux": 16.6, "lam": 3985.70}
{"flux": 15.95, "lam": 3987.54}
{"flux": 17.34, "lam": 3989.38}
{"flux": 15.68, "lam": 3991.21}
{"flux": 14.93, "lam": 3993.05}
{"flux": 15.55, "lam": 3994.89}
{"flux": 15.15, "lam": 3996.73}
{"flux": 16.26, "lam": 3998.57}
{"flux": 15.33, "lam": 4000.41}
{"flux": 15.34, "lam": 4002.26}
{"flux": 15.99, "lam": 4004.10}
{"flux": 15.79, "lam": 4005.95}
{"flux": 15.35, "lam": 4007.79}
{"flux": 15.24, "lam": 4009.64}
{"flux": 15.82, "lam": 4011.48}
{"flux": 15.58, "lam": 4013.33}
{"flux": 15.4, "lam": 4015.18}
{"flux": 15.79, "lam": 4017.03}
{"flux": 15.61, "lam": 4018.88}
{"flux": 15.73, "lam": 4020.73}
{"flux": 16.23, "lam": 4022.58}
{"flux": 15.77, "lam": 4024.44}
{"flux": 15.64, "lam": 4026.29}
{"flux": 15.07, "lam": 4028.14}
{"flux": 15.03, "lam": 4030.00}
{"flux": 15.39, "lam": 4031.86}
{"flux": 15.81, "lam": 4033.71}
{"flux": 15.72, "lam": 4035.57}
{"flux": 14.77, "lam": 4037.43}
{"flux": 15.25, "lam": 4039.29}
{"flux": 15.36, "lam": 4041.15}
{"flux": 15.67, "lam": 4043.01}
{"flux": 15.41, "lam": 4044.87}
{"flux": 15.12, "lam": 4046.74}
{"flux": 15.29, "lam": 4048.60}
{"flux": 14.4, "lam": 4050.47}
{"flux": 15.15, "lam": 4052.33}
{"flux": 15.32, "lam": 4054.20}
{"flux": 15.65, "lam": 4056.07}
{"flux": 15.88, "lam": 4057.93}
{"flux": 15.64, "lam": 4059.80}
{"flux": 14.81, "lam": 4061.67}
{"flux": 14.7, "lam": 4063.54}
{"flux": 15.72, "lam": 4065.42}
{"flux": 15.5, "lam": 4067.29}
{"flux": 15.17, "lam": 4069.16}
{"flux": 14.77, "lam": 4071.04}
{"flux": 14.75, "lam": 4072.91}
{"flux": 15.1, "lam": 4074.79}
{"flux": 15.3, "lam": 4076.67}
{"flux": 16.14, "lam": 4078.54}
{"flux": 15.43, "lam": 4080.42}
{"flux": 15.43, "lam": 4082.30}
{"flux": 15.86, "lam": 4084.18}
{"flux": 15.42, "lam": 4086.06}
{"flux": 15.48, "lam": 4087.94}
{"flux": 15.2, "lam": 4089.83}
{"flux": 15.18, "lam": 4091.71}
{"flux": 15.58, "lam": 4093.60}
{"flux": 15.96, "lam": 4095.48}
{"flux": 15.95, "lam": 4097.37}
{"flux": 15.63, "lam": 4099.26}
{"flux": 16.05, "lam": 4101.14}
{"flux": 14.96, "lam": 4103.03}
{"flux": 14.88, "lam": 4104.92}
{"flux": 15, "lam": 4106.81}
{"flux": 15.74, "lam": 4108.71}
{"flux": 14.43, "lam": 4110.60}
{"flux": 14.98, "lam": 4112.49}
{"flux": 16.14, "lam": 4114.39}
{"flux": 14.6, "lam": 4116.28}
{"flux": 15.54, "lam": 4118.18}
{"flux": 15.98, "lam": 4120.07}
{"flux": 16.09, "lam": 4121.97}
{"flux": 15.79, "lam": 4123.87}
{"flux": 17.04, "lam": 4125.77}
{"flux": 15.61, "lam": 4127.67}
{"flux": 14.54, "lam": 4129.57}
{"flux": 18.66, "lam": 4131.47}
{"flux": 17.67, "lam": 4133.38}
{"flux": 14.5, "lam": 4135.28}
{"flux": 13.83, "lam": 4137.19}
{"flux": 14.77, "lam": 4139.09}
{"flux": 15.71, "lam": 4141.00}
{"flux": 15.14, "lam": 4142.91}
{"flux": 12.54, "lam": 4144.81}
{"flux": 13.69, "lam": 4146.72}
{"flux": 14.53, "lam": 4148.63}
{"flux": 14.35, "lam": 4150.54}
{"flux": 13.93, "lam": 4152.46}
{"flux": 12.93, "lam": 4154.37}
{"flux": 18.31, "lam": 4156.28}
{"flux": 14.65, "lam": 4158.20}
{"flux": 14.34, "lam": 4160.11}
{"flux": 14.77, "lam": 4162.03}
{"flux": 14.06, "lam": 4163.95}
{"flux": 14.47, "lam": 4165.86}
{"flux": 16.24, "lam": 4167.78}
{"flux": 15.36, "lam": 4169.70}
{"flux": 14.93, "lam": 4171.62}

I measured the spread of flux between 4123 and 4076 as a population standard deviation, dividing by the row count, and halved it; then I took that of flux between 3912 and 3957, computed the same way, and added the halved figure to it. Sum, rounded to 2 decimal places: 0.89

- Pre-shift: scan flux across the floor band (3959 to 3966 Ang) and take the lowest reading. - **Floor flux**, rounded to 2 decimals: 16.64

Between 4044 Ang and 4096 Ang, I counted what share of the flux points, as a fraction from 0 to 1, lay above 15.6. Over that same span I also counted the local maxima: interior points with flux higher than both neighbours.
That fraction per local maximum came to 0.042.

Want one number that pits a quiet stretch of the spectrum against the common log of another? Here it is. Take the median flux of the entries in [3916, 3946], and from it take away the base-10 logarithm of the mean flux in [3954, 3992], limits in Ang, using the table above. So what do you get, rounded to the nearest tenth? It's 16.6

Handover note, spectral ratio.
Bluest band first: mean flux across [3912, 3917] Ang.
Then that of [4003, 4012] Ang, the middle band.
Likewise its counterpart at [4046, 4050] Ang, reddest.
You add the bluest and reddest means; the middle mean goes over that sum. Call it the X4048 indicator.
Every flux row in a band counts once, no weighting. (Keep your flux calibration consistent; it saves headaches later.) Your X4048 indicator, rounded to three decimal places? 0.465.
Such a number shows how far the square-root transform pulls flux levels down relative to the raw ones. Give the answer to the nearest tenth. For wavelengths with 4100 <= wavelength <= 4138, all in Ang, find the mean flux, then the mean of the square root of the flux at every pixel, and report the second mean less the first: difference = -11.7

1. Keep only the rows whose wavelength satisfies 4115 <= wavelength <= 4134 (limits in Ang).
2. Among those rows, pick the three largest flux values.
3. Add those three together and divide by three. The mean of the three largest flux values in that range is 17.8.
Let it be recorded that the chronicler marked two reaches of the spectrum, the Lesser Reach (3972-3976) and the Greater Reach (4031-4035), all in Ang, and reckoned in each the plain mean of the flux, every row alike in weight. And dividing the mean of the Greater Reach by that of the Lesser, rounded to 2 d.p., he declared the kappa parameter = 0.97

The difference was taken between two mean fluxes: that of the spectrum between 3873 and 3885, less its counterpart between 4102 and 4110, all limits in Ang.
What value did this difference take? 3.0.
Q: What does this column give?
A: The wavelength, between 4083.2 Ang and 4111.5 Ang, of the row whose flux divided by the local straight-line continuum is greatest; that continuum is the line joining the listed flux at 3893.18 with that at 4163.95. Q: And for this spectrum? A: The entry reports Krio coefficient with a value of 4101.14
